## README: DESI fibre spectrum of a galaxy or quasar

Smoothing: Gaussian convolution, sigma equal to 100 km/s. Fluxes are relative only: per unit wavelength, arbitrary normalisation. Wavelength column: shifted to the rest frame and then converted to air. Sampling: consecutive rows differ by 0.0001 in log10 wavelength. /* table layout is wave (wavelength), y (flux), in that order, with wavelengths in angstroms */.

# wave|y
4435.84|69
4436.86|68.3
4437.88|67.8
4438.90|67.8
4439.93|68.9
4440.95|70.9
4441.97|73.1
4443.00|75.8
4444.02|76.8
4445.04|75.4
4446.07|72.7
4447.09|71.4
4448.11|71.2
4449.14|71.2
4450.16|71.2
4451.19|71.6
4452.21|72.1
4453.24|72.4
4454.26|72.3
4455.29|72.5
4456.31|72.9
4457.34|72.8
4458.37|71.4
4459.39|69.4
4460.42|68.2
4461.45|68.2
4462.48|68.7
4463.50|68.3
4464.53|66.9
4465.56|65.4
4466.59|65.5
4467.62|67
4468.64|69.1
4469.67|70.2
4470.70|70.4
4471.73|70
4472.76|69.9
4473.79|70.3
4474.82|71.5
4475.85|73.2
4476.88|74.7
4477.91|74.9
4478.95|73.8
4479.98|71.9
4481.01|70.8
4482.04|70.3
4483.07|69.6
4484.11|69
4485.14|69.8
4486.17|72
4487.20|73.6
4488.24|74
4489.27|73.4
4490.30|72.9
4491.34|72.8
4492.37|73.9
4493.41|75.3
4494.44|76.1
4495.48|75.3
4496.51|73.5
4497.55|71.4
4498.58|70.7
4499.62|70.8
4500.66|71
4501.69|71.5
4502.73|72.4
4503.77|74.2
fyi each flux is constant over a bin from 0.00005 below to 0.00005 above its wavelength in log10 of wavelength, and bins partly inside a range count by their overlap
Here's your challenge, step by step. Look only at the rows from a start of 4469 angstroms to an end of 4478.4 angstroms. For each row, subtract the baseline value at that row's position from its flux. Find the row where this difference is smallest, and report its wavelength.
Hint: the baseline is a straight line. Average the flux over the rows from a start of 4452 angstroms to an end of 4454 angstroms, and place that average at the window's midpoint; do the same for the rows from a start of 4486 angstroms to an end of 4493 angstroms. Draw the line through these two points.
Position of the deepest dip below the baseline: 4472.76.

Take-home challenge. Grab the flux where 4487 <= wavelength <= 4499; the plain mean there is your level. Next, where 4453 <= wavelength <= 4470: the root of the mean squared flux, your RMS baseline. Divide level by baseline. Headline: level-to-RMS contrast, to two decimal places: 1.06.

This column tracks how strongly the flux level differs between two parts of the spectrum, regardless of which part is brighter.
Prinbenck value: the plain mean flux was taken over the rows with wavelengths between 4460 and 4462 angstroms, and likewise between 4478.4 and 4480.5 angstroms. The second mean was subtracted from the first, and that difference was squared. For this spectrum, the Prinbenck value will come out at 22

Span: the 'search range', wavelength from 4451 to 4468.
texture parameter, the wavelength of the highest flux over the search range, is 4456.31 angstroms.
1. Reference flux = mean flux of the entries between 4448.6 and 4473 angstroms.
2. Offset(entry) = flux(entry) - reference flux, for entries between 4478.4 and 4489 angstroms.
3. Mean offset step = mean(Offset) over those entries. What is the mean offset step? 1.6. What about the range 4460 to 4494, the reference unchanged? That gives 0.9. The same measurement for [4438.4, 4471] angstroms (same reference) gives 0.8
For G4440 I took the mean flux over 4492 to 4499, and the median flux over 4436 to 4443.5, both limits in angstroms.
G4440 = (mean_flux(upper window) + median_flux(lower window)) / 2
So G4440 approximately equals 71.3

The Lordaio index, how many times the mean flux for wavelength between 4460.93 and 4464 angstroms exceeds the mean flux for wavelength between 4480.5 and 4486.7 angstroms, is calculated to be 0.97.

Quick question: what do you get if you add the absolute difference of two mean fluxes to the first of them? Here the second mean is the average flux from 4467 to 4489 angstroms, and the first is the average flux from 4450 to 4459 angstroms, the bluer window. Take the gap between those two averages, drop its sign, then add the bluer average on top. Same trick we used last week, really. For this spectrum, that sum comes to 73.0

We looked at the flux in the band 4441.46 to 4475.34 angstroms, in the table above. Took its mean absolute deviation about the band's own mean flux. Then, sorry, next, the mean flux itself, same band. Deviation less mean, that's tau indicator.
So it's -68.7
